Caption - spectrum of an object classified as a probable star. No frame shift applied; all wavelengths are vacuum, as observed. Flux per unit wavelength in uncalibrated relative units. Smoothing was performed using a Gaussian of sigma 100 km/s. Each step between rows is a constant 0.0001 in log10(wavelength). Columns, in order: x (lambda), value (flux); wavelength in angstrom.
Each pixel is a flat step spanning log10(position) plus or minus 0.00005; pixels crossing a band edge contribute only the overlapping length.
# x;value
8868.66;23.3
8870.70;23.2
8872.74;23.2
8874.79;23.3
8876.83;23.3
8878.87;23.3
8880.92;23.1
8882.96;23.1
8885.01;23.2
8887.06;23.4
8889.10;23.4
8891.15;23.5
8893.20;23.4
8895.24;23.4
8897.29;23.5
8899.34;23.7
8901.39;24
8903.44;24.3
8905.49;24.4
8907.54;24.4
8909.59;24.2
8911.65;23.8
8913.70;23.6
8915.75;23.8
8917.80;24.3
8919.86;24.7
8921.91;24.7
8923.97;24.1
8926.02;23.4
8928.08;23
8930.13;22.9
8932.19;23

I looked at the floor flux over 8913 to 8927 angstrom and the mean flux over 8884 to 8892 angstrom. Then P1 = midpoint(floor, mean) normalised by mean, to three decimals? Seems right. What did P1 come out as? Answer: 1.001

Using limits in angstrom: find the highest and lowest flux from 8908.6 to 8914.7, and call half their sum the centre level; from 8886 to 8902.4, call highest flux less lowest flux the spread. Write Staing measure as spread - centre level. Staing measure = -23.30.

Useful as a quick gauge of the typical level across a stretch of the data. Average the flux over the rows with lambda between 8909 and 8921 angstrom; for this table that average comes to 24.1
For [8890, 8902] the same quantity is 23.6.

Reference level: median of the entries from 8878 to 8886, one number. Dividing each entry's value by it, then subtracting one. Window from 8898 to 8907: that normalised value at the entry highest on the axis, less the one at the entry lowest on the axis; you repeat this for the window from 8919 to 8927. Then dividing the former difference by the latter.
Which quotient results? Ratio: -0.54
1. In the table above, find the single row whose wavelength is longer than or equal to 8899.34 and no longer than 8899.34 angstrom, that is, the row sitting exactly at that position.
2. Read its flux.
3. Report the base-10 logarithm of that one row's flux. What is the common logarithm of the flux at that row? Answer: 1.37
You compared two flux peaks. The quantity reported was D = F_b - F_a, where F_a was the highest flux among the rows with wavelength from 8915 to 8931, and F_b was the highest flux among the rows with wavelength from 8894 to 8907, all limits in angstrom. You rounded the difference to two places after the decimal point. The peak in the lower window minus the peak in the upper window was -0.30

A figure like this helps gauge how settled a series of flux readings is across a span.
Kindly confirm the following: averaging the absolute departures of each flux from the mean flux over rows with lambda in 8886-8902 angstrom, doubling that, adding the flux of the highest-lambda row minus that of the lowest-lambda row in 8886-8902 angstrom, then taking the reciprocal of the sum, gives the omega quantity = 1.1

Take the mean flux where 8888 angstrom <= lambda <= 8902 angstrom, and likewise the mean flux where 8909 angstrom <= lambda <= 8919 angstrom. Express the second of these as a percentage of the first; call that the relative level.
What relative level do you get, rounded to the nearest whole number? 102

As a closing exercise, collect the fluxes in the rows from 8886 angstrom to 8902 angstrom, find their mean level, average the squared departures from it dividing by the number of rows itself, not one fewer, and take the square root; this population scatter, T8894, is 0.20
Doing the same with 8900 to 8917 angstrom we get 0.29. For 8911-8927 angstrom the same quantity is 0.46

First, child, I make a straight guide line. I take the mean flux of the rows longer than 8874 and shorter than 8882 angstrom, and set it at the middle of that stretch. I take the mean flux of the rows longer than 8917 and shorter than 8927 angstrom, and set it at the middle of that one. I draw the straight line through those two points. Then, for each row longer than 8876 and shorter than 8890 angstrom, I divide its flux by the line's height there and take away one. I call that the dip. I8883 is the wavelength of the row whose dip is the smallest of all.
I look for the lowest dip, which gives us 8882.96 angstrom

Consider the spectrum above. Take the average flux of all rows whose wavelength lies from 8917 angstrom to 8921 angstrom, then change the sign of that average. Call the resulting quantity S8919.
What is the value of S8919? -24.5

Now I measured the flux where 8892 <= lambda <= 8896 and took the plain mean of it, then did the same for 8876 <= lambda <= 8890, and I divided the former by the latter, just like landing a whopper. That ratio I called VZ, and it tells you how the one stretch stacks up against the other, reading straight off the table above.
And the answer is 1.01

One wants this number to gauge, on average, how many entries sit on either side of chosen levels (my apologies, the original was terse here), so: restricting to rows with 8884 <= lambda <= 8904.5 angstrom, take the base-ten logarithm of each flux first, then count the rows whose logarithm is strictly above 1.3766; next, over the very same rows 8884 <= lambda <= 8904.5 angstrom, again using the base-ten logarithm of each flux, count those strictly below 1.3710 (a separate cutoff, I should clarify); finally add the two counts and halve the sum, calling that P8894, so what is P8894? 3.50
